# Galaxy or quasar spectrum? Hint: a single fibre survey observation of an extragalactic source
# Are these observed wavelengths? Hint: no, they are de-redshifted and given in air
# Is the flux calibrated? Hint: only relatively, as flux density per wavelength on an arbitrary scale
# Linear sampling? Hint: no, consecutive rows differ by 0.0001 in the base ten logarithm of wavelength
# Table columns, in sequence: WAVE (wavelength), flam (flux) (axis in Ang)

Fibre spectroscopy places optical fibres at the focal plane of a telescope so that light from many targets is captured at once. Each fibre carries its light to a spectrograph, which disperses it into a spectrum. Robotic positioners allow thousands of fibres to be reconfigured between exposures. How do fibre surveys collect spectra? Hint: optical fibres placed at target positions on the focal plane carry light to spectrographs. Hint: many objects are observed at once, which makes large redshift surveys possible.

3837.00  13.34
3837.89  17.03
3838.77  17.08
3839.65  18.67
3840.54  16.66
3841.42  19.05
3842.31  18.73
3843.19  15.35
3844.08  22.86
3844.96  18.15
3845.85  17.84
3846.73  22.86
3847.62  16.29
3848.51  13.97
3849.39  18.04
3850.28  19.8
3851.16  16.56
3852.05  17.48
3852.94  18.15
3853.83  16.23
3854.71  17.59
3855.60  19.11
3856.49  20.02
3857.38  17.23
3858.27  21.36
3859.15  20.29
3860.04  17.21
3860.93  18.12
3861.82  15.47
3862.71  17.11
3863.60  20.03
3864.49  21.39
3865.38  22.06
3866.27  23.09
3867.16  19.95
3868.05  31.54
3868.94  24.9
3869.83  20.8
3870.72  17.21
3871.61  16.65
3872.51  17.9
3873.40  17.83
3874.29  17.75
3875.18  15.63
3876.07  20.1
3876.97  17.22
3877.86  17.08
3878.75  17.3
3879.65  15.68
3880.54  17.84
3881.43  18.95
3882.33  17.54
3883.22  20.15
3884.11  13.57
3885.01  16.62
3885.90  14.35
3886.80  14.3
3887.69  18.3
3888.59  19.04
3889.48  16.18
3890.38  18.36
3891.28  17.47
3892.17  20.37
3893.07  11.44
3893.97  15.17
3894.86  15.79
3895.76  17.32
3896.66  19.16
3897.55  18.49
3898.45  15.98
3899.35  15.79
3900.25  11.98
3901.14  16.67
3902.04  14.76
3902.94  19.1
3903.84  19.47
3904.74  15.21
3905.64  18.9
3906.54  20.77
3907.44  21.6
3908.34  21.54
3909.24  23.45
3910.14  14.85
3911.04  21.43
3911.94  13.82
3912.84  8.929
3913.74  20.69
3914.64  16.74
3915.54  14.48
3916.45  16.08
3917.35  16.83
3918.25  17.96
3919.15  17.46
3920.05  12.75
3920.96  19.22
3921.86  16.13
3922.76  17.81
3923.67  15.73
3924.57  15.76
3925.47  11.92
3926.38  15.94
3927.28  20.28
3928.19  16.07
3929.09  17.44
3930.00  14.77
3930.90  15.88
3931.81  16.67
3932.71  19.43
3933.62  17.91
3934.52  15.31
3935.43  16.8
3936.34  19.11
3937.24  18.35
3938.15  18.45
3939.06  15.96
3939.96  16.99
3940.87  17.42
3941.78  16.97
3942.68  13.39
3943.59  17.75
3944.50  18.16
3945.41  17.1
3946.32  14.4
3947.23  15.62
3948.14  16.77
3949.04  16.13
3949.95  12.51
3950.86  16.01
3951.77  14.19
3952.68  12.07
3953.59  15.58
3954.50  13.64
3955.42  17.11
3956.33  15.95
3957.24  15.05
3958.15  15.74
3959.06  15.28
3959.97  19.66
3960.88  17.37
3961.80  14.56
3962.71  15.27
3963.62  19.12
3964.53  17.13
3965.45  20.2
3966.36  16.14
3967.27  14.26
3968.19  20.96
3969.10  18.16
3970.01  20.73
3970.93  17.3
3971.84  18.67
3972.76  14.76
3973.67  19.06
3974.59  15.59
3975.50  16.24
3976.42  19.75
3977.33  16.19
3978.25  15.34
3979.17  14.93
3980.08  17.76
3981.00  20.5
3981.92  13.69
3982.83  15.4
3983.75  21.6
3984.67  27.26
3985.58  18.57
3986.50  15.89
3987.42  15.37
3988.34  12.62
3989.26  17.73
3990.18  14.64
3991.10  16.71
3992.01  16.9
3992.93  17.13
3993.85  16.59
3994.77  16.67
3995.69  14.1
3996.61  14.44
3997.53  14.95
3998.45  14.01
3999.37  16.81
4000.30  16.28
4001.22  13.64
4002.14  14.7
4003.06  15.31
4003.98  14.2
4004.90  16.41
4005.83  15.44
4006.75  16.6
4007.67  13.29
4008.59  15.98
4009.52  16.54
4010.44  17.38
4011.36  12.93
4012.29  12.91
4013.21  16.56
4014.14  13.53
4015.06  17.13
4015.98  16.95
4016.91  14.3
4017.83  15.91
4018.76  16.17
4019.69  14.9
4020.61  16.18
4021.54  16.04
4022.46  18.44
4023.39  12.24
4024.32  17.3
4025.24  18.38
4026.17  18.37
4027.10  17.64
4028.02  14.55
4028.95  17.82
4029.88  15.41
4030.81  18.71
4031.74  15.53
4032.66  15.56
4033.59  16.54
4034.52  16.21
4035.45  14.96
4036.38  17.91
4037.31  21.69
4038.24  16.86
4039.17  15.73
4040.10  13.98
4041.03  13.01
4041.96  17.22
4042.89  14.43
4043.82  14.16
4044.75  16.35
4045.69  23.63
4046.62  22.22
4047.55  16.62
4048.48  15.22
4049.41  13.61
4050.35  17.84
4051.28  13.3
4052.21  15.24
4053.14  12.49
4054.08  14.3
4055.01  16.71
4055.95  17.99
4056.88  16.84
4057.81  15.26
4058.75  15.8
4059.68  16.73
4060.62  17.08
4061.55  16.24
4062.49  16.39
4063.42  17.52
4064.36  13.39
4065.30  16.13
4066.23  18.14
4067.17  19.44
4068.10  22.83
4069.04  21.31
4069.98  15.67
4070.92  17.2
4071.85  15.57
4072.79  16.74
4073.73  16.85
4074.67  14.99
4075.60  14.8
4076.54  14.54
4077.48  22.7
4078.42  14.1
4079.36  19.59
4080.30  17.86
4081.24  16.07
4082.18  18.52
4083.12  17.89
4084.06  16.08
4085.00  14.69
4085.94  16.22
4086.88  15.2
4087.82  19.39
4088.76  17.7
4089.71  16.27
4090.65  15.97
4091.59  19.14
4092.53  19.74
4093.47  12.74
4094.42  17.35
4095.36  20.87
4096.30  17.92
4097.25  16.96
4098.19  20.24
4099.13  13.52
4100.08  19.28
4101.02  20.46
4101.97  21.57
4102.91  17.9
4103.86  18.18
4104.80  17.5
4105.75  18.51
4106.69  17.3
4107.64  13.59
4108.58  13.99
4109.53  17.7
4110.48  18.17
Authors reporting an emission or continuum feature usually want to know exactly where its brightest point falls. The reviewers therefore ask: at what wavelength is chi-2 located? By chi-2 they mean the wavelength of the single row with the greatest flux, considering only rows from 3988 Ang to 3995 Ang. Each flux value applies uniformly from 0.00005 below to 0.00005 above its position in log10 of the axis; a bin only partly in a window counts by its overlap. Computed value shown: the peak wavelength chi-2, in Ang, 3989.26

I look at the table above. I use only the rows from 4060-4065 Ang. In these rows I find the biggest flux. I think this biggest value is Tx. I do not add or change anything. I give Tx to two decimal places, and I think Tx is 17.52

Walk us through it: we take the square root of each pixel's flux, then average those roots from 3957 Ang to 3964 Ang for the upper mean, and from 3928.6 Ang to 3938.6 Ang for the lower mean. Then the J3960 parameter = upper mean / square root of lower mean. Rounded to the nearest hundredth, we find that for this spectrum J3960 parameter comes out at 1.99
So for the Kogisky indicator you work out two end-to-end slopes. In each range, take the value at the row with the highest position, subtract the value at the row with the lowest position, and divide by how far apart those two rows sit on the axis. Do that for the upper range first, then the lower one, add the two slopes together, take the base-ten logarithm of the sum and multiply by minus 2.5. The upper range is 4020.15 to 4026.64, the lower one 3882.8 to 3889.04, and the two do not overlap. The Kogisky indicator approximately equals 1.8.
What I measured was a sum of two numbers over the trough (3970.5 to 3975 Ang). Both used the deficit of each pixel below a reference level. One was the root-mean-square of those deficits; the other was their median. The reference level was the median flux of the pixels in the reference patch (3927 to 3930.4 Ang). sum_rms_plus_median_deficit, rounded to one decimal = 1.2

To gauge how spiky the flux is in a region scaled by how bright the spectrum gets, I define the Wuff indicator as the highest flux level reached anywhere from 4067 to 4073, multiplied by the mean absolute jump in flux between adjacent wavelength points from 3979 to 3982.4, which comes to 94.2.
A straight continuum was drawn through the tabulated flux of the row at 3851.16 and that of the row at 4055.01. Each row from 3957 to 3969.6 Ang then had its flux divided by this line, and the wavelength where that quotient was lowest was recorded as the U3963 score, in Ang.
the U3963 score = 3967.27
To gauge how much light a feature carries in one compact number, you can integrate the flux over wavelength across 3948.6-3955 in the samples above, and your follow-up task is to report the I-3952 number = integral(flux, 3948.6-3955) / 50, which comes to 1.8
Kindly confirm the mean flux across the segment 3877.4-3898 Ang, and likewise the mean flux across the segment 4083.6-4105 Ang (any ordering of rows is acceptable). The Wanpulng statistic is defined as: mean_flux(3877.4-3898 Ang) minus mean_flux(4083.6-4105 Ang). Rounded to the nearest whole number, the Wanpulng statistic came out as -1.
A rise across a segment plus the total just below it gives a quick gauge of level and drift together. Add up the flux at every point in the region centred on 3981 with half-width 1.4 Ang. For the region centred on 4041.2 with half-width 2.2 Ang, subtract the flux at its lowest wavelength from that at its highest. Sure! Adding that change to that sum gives 51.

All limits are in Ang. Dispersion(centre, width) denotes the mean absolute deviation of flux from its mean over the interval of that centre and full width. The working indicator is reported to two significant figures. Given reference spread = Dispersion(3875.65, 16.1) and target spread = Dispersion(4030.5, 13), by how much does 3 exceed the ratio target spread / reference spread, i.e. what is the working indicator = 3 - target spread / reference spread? 2.5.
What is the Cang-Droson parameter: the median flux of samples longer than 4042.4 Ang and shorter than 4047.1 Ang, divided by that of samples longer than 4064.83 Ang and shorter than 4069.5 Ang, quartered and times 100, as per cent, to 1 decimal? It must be 21.0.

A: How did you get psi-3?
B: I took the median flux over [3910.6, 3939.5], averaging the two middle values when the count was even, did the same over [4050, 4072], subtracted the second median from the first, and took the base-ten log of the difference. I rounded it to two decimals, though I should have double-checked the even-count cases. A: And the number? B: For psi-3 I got -0.81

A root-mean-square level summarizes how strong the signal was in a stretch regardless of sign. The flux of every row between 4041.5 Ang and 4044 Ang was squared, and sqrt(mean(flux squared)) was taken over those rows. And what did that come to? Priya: 15.3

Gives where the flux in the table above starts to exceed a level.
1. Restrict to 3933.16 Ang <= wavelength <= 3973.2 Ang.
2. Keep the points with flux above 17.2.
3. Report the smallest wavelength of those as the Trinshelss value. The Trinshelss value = 3933.62 Ang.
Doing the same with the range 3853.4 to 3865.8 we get 3854.71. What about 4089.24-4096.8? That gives 4091.59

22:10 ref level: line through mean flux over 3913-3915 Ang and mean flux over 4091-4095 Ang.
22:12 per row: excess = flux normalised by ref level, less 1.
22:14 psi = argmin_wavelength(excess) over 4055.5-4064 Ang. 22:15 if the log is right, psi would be 4057.81 Ang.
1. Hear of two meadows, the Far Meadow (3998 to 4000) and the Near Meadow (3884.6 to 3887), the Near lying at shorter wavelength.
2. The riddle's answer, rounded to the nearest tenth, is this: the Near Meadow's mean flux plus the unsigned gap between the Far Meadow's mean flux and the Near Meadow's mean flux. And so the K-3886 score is 15.4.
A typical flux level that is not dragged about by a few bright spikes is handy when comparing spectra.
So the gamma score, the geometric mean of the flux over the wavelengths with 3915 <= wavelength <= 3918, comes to 15.8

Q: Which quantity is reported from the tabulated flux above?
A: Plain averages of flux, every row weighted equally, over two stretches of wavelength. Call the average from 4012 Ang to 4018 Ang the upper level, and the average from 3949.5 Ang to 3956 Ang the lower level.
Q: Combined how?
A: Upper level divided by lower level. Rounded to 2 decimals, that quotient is 1.06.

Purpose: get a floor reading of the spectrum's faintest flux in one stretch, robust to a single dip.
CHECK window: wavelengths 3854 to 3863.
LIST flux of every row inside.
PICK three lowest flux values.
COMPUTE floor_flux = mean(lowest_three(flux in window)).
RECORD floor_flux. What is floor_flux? 16.6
